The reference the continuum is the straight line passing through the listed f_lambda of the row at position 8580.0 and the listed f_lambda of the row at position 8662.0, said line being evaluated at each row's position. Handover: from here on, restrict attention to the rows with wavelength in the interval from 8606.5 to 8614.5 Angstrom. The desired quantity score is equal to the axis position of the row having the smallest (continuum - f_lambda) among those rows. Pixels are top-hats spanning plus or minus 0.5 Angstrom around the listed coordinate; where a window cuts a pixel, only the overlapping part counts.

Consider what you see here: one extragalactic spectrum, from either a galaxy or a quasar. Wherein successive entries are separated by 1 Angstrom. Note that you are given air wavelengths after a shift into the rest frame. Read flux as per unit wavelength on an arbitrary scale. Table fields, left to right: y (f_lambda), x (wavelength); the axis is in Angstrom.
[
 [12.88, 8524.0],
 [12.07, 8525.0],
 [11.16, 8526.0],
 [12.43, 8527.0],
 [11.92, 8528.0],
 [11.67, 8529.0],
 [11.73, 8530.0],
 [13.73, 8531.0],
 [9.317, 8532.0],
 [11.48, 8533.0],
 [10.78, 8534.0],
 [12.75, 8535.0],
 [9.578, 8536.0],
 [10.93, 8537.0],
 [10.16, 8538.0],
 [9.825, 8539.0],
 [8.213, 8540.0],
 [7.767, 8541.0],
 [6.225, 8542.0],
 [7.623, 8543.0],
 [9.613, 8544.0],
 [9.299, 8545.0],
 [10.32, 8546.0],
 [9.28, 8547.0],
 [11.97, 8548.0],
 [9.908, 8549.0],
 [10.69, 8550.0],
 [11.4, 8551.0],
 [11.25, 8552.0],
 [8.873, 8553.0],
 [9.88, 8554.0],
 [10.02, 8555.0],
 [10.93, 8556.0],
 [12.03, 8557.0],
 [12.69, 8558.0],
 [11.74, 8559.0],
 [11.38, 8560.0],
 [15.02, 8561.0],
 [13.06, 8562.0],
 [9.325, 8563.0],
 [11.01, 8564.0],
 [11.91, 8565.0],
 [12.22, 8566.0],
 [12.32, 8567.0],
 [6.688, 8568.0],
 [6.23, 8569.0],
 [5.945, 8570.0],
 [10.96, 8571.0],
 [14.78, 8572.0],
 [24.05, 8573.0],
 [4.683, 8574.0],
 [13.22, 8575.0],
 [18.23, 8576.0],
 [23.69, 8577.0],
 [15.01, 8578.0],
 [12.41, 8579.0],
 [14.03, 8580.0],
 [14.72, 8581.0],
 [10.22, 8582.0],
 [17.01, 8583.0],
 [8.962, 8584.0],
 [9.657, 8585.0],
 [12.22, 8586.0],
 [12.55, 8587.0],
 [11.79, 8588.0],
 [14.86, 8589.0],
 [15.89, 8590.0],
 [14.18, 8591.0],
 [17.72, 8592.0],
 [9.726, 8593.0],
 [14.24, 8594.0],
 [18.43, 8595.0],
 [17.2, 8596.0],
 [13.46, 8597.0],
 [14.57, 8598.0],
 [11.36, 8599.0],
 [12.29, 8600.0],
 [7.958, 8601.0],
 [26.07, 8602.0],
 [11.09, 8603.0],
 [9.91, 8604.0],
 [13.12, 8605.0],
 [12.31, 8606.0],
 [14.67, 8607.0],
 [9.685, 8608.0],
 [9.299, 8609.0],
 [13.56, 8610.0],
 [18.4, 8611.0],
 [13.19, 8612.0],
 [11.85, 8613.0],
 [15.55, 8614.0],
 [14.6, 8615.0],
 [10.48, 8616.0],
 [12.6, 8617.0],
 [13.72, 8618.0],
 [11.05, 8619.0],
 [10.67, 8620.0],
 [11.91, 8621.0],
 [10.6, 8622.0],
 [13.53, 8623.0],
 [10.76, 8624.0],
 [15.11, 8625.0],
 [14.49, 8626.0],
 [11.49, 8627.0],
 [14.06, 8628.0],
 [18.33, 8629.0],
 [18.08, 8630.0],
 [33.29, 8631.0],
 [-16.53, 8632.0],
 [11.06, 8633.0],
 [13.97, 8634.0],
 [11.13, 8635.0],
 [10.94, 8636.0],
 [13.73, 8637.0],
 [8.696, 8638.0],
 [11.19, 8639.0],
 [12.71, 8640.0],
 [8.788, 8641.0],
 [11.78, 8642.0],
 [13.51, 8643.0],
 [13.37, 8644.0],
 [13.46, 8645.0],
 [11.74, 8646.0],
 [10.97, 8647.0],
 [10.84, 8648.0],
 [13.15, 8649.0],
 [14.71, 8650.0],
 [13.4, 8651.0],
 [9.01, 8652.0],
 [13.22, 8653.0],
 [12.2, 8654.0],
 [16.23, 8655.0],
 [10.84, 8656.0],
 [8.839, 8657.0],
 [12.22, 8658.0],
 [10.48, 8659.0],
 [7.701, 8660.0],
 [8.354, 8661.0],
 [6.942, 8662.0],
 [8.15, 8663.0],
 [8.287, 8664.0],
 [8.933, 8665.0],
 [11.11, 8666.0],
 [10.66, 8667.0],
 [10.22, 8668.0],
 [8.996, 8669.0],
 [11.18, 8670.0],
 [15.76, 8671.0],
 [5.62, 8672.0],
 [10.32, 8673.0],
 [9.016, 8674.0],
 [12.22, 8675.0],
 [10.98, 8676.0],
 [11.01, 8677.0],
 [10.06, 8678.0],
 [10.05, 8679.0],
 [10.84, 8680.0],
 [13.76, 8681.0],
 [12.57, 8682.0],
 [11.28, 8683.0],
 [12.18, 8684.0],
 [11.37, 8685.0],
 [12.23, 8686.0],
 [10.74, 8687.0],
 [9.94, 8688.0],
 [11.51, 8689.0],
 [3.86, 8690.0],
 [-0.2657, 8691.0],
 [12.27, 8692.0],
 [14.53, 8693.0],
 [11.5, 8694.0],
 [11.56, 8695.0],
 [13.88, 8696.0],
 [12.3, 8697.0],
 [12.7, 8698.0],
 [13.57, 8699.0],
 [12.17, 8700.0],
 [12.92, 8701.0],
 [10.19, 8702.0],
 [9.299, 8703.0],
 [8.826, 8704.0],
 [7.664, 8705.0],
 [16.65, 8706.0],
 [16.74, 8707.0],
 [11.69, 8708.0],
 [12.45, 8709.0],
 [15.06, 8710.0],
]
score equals 8611.0 Angstrom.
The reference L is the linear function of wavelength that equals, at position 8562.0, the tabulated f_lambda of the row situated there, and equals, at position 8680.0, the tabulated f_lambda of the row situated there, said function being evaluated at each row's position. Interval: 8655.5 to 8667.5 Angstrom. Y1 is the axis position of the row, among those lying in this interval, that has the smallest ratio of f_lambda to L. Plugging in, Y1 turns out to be 8662.0 Angstrom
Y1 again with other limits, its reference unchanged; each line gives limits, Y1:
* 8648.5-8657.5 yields 8657.0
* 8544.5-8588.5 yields 8574.0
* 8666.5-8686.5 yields 8672.0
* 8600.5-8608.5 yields 8601.0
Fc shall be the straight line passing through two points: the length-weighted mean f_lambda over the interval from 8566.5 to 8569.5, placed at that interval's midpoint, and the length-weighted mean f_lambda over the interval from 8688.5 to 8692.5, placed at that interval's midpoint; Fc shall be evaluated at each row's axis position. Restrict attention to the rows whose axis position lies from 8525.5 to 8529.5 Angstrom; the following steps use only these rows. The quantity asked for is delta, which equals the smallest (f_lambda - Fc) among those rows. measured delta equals 2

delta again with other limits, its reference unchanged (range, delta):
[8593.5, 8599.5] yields 3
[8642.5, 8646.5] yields 4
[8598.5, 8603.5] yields 0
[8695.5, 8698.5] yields 6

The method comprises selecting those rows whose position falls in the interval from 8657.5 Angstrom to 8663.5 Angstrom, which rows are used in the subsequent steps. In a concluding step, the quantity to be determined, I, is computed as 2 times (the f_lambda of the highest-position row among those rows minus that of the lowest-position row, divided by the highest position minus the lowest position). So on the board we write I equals -1.6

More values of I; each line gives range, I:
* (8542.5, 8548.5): 1.7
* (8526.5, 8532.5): -1.2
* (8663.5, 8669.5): 0.3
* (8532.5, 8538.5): -0.5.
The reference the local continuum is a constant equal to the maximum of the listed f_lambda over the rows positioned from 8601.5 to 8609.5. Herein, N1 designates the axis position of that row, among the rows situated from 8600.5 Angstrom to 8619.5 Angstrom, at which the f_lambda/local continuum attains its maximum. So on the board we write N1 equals 8602.0 Angstrom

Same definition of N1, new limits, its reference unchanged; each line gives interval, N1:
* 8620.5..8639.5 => 8631.0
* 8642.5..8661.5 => 8655.0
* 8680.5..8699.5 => 8693.0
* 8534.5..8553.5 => 8535.0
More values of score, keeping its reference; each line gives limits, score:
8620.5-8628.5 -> 8625.0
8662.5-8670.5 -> 8670.0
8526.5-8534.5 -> 8531.0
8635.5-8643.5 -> 8643.0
